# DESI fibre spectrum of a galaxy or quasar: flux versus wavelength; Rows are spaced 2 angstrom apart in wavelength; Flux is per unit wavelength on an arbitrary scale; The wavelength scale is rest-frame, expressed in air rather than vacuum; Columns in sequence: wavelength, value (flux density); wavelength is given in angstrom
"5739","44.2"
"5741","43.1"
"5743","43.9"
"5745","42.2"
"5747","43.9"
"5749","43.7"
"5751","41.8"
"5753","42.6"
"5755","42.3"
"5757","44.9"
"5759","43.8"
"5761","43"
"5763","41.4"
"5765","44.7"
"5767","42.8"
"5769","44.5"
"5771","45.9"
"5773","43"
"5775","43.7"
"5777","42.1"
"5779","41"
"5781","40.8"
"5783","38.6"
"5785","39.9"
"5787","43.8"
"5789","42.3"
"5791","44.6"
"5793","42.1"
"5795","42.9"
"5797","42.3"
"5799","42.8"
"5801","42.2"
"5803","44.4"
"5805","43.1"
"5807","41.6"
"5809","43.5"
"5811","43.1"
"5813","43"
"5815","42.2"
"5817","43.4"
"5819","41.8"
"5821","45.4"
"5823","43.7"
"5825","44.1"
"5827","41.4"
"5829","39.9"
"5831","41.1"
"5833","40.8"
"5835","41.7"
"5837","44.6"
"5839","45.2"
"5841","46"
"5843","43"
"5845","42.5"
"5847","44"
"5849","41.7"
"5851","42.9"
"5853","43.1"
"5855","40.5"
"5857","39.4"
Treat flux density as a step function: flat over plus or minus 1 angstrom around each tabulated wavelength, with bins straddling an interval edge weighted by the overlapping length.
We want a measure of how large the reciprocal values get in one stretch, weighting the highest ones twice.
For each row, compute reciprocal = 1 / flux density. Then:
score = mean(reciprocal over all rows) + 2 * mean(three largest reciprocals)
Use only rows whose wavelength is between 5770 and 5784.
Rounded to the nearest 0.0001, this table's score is 0.0737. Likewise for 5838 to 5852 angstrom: 0.0702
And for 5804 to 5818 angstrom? 0.0707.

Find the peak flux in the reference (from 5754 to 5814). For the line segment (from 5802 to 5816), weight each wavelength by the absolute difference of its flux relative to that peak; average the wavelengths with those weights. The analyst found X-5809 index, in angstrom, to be 5809.5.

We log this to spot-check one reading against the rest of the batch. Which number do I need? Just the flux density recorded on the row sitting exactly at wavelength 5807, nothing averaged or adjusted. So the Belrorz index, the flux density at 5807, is 41.6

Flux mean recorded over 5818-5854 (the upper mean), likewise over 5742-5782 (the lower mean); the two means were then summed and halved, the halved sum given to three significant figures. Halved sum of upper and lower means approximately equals 43.0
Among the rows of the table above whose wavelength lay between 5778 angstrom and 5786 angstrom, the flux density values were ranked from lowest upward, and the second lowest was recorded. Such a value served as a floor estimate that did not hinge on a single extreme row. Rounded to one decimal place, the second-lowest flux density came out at 39.9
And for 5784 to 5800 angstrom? 42.1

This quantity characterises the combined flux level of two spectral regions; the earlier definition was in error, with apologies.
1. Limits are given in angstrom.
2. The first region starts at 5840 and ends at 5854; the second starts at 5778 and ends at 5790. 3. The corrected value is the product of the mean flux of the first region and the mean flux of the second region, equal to 1779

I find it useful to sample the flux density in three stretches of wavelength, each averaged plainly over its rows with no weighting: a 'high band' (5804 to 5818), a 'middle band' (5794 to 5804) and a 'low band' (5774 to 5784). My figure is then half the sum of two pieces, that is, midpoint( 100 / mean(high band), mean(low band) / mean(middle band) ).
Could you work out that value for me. 1.65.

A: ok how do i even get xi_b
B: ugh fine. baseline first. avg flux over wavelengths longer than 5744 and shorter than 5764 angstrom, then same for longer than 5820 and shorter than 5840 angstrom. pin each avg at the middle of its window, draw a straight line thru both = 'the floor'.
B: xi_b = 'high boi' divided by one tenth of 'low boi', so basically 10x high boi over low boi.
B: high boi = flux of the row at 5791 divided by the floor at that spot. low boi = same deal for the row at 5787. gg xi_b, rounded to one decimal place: 10.2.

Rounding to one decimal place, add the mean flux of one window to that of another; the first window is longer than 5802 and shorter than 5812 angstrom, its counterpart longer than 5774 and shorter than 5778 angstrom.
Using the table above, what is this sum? 86.0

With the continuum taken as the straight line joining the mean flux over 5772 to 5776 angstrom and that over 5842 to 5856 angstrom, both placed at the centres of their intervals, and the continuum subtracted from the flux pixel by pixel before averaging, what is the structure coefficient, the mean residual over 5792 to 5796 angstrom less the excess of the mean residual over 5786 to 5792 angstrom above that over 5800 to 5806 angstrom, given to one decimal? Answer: -0.8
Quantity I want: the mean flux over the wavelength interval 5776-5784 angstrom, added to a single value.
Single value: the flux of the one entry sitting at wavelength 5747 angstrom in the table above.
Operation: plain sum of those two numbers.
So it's 84.5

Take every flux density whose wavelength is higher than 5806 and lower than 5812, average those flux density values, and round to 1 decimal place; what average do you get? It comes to 42.7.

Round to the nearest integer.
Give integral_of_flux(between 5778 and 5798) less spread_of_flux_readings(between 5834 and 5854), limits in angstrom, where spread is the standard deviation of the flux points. 835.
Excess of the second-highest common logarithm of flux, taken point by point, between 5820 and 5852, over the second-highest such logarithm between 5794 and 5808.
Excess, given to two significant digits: 0.023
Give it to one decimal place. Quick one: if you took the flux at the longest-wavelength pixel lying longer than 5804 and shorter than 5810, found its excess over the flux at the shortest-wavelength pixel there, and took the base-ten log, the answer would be -0.4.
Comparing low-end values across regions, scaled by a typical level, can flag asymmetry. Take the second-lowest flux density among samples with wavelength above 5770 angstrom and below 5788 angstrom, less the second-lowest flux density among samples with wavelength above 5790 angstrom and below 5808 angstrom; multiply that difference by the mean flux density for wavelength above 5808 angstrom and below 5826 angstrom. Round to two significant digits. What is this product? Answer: -95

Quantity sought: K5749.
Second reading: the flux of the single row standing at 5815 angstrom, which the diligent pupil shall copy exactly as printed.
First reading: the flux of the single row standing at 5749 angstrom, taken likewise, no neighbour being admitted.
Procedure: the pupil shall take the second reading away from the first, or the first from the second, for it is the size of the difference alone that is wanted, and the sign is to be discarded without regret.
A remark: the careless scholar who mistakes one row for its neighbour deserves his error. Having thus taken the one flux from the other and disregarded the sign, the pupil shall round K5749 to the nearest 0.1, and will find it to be 1.5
